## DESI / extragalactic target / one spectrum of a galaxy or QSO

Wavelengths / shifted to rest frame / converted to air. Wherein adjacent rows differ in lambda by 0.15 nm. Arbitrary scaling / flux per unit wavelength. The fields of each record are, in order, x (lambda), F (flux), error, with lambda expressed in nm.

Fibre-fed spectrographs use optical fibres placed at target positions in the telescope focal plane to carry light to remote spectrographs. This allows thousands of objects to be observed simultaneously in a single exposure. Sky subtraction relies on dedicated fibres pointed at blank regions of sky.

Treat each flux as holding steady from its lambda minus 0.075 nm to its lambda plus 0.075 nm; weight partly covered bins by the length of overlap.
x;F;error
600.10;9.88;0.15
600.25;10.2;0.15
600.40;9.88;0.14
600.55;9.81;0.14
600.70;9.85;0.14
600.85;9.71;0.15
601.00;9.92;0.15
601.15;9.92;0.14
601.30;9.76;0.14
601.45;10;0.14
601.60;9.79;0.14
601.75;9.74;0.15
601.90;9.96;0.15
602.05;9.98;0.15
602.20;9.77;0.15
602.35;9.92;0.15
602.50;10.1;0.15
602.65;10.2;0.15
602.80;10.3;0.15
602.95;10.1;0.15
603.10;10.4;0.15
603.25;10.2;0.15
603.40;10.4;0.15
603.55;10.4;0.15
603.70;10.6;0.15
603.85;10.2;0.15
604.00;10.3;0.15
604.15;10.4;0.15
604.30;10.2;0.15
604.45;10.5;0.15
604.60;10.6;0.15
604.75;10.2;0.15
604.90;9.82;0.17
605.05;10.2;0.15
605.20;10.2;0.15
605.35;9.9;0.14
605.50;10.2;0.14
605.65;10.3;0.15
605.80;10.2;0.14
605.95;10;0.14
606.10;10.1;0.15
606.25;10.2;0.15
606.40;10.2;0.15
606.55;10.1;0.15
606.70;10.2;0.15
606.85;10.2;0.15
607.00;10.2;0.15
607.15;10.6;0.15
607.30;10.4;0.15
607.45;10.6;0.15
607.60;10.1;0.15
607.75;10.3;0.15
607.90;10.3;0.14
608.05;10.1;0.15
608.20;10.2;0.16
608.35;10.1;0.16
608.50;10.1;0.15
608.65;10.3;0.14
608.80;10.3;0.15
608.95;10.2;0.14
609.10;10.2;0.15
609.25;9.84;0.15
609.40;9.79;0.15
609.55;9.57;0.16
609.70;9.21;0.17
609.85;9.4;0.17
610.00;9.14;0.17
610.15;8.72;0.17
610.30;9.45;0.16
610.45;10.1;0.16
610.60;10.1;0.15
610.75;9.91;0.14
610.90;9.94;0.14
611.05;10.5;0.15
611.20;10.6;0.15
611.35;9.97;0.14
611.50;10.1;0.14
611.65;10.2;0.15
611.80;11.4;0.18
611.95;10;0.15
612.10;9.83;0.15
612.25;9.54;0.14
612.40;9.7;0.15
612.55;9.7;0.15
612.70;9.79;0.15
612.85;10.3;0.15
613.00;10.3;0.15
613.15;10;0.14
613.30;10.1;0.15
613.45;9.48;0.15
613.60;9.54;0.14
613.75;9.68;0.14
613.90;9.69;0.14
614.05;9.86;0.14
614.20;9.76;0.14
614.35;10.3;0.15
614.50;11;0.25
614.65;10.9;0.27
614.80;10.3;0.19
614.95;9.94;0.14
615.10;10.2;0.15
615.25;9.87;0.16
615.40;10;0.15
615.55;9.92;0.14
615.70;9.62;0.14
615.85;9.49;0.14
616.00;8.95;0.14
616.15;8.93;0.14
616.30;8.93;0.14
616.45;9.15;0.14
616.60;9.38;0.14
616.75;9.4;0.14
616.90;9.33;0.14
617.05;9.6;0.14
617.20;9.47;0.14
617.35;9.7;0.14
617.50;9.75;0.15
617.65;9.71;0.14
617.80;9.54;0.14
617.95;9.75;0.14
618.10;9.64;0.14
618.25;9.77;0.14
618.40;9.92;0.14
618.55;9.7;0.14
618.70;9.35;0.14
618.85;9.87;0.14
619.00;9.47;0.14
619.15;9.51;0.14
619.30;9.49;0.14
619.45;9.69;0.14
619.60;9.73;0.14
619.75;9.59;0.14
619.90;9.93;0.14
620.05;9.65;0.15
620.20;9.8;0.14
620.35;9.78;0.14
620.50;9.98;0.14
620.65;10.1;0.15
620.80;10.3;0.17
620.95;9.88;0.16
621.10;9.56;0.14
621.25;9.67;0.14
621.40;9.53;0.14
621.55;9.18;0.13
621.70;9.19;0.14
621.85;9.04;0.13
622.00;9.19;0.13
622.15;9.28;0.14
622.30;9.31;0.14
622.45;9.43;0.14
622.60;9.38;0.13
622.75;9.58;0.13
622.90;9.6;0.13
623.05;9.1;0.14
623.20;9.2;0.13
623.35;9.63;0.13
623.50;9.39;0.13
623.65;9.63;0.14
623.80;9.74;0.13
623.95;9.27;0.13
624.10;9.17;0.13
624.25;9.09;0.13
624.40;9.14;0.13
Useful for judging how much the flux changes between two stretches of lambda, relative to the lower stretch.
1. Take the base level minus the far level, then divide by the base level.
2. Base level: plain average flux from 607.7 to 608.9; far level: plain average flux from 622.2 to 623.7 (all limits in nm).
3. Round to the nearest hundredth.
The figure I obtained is 0.08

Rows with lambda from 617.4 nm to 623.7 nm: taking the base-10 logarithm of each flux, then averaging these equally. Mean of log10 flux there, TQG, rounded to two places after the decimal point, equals 0.98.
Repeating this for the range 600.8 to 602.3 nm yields 0.99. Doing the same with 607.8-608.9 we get 1.01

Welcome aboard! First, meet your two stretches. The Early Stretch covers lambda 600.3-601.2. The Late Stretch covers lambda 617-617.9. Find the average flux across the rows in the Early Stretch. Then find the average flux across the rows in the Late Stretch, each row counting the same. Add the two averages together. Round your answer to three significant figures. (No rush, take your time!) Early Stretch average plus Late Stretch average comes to 19.5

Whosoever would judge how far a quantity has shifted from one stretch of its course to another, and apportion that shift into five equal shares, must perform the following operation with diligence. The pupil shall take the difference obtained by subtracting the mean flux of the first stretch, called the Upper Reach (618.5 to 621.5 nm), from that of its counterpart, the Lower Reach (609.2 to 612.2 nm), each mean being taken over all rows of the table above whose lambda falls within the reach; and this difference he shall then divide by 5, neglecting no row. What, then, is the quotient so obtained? 0.032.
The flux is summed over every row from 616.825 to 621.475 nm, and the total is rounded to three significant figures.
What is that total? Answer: 301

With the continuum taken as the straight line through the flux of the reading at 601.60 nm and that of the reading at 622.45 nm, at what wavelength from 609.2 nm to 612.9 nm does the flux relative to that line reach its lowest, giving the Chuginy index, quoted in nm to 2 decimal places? 610.15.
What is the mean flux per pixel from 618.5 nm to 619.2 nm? 9.6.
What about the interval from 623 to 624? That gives 9.4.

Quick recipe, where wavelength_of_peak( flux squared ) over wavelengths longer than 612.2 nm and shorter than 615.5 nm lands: 614.50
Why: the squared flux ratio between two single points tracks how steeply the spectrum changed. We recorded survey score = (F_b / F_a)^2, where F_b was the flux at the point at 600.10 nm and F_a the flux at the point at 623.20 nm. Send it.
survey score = 1.15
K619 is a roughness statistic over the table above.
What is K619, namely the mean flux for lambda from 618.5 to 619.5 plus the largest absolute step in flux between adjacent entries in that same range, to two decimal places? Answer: 10.10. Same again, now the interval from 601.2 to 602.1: 10.11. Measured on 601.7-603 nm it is 10.23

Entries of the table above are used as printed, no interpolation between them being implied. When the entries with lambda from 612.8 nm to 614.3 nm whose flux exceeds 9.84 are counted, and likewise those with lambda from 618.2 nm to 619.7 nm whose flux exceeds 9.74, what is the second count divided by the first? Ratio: 0.60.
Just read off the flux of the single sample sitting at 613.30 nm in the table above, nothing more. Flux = 10.1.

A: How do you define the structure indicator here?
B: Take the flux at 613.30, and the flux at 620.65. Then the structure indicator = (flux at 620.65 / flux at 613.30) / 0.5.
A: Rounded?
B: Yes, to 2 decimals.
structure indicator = 2.00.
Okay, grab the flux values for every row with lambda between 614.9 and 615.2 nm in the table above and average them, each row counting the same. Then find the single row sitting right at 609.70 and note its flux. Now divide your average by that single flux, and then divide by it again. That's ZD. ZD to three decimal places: 0.119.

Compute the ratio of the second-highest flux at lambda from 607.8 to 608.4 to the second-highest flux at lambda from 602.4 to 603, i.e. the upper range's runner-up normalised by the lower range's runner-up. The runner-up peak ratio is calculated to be 1.00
